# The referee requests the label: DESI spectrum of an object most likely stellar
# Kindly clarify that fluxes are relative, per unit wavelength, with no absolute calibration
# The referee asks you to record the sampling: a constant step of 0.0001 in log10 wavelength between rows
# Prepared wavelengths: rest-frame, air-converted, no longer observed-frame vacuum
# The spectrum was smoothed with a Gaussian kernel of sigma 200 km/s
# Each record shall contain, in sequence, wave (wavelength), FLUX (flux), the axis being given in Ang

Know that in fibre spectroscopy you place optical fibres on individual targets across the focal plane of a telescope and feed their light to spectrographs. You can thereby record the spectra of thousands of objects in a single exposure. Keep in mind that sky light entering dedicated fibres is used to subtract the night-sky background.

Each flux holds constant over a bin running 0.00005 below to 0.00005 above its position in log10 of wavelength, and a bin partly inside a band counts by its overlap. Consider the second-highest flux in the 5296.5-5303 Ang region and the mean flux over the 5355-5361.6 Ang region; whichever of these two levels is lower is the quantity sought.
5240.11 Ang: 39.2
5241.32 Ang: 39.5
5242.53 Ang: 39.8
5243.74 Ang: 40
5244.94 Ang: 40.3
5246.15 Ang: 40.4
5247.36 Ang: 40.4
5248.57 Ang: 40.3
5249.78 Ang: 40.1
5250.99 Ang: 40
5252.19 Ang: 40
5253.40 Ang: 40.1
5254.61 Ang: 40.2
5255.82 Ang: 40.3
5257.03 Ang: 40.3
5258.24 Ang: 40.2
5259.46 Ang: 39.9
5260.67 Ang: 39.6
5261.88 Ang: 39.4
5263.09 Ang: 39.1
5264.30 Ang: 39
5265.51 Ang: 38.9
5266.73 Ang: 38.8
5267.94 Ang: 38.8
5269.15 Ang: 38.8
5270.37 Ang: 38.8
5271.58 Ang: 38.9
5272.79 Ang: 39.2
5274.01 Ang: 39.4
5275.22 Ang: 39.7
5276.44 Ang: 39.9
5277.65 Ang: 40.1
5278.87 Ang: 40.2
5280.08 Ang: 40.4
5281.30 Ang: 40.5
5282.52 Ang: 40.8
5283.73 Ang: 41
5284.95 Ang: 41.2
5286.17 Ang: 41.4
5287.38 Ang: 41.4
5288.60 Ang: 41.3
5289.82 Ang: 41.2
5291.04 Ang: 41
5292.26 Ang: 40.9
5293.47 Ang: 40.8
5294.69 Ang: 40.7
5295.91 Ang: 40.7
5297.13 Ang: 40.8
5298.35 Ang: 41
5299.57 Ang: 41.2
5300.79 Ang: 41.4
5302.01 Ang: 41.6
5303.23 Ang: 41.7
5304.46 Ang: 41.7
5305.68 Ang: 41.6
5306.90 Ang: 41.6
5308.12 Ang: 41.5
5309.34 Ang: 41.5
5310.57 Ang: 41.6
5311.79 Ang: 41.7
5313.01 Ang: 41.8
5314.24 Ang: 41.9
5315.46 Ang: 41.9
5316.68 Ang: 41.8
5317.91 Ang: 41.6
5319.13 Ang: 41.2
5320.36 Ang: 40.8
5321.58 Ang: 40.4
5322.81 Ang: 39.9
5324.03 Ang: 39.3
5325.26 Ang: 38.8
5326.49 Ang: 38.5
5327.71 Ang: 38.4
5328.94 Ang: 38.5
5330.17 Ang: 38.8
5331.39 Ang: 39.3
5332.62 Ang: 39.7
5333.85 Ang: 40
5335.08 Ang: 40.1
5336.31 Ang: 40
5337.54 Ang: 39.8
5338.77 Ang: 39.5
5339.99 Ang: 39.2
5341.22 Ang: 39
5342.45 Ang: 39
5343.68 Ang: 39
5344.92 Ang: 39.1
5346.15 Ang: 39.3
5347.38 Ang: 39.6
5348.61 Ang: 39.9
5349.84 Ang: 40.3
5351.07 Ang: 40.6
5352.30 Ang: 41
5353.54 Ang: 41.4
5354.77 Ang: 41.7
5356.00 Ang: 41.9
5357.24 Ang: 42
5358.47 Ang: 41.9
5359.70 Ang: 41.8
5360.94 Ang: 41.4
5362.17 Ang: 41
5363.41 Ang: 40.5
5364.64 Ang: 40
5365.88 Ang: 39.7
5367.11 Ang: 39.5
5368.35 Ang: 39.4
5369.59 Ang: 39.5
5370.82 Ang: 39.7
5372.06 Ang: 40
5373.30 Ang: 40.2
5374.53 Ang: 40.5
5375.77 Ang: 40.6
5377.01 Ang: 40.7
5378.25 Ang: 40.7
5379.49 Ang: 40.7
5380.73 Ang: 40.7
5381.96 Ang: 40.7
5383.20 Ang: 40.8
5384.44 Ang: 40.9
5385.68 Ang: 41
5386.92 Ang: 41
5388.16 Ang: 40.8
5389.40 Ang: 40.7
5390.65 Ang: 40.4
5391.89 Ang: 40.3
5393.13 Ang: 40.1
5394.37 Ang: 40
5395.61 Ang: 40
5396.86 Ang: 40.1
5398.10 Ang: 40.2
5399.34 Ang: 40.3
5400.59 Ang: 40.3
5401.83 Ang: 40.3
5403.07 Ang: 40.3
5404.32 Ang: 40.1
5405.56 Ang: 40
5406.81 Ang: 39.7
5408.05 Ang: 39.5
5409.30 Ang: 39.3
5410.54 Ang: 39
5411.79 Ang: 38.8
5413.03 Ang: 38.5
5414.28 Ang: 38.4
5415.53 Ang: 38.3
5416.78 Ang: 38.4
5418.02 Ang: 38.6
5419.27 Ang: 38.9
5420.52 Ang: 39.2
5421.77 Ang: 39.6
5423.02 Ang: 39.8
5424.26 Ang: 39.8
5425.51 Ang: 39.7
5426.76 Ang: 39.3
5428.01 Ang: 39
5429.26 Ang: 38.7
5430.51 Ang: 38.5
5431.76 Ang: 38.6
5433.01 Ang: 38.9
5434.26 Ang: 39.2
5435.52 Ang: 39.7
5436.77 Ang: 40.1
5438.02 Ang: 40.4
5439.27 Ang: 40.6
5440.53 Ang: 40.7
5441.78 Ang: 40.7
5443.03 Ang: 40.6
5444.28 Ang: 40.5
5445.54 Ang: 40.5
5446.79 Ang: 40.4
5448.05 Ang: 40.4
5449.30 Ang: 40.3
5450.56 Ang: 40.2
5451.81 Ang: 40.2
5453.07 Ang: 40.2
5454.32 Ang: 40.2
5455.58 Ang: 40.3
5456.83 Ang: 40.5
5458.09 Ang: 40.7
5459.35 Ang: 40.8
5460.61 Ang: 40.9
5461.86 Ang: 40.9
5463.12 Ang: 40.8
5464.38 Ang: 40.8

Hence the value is 41.40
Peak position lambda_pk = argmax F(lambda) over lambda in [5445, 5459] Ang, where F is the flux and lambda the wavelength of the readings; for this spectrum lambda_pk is 5458.09 Ang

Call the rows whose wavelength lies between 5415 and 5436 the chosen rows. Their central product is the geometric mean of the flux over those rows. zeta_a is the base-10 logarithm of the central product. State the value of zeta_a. 1.592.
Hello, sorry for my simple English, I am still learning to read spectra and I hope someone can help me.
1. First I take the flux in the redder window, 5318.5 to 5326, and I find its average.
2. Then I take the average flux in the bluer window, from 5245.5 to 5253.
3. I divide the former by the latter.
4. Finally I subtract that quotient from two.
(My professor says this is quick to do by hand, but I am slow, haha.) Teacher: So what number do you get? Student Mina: 1.00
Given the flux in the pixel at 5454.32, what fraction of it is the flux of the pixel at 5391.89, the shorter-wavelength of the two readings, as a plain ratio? 1.00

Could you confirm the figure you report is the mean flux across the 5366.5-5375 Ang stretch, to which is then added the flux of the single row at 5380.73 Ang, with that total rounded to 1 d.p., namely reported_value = 80.5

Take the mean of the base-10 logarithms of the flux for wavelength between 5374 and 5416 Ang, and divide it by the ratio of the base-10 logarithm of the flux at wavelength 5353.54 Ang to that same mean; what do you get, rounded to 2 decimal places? 1.59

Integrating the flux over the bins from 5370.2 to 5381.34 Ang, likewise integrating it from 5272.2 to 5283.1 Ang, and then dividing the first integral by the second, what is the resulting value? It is 1.03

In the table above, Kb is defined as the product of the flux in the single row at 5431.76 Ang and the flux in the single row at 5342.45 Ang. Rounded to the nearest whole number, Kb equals 1505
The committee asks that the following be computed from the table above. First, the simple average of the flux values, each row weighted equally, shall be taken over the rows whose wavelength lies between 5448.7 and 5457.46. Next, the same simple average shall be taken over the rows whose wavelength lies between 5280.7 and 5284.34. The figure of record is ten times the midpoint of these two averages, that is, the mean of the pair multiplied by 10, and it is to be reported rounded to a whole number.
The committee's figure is 405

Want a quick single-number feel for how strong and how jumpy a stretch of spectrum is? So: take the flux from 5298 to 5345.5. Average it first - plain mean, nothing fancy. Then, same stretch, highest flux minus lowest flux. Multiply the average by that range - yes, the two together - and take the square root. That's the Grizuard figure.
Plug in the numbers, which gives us 12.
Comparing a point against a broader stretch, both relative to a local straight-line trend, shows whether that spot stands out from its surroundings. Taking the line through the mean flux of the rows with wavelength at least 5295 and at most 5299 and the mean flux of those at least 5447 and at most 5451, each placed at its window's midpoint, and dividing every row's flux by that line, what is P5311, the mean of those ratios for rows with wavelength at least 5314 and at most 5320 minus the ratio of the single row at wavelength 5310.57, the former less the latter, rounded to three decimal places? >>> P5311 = 0.002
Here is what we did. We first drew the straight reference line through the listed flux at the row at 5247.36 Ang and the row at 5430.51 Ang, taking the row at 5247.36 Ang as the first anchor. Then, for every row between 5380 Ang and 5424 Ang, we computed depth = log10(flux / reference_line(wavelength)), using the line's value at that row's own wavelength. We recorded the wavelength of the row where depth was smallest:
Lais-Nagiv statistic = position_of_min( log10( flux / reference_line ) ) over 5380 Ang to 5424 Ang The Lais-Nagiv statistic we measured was 5415.53 Ang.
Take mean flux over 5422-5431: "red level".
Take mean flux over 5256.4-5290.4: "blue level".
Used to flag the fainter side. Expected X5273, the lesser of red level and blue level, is 39.3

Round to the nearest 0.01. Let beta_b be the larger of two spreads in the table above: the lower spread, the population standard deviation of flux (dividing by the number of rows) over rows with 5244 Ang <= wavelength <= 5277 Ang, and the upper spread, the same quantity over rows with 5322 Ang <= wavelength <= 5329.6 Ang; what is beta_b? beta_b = 0.59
